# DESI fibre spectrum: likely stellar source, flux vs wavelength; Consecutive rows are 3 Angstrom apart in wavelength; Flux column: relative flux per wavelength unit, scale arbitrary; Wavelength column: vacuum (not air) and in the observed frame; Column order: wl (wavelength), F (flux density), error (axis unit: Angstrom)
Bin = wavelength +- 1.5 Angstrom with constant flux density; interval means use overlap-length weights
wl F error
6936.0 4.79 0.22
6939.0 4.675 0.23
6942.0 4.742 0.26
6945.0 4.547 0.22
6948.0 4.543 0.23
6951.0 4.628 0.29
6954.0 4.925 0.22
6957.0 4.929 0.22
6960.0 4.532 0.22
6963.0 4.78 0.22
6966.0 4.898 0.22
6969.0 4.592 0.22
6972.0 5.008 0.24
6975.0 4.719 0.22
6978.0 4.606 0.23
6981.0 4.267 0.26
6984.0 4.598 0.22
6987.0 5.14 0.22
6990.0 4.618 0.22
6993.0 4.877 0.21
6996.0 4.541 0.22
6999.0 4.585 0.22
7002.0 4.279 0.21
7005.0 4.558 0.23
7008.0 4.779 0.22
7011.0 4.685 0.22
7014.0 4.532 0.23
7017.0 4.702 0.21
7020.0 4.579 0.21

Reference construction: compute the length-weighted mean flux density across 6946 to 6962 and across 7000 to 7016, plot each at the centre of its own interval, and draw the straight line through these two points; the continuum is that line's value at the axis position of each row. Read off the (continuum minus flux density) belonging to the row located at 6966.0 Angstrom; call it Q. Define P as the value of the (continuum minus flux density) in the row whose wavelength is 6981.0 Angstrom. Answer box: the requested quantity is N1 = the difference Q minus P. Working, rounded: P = 0.4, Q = -0.22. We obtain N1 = -0.6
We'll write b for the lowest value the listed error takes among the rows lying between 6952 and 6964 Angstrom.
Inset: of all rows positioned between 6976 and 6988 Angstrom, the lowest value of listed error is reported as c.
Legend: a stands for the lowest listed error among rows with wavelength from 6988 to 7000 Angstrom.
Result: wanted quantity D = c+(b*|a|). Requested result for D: 0.266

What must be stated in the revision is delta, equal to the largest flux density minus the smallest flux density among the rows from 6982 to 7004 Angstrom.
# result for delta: 0.86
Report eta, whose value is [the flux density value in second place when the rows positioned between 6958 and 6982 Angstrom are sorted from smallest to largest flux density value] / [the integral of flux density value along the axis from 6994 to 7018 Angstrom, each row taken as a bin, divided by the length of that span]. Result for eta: 0.988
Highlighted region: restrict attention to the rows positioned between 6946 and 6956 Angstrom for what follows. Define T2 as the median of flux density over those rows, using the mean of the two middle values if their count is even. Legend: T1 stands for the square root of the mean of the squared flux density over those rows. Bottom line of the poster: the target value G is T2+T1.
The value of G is 9.330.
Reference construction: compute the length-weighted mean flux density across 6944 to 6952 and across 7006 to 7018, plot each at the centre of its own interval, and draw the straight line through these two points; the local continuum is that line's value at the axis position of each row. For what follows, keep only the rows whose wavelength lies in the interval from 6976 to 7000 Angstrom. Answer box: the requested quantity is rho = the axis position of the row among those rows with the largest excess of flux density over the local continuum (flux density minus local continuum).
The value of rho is 6987.0 Angstrom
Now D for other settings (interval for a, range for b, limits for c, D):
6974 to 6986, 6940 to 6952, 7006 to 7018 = 0.258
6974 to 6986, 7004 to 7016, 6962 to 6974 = 0.268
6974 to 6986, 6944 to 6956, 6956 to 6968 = 0.268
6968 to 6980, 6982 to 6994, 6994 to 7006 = 0.256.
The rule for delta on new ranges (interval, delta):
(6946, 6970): 0.40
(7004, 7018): 0.25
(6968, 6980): 0.42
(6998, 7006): 0.31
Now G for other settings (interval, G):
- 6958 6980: 9.455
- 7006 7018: 9.369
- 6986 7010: 9.280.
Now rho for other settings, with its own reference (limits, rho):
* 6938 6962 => 6954.0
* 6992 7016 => 6993.0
